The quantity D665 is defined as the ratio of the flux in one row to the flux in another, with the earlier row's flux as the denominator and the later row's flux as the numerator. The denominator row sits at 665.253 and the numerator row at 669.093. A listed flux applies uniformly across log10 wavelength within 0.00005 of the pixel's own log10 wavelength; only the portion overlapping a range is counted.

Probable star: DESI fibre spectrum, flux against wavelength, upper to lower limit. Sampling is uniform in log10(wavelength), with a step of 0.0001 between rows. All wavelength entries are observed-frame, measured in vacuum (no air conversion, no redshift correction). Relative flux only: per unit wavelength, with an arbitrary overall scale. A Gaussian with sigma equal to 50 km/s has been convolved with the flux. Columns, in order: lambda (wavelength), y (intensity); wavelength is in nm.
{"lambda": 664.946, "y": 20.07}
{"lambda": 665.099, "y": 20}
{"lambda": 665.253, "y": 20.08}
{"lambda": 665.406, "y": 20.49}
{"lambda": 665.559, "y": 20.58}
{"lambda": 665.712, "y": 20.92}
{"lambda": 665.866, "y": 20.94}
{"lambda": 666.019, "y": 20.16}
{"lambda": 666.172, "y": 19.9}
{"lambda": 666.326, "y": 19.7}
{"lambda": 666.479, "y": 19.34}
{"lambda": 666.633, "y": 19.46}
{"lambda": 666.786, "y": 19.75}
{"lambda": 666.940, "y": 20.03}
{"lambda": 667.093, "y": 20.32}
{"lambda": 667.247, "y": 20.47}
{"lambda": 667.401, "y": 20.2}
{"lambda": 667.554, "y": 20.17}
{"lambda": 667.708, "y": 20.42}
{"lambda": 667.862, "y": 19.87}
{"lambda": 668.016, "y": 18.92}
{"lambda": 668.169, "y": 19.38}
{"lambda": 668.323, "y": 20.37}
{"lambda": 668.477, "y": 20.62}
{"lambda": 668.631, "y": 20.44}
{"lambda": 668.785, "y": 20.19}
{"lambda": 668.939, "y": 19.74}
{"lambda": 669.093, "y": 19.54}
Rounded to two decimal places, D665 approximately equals 0.97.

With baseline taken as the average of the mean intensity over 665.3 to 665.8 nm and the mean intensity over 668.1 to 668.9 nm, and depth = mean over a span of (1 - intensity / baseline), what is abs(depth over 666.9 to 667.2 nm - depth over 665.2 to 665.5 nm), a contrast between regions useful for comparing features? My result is 0.005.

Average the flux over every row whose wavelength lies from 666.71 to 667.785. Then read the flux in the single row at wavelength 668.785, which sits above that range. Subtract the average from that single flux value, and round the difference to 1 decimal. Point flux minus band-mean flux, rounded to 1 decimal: 0.0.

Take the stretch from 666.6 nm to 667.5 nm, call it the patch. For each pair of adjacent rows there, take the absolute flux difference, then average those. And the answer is 0.26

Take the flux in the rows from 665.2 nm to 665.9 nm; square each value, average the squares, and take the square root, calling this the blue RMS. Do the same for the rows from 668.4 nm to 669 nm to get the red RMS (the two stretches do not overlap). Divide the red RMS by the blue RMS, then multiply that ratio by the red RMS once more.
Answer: 19.9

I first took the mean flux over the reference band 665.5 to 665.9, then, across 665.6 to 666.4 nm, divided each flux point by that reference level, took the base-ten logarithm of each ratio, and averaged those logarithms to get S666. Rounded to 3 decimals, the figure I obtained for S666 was -0.010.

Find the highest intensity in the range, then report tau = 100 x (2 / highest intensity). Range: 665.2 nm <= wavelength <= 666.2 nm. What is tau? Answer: 9.55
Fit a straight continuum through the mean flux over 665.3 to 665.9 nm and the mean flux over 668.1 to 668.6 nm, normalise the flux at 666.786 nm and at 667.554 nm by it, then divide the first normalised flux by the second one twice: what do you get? 0.98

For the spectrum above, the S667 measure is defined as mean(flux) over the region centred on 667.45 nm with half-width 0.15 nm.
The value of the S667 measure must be 20.2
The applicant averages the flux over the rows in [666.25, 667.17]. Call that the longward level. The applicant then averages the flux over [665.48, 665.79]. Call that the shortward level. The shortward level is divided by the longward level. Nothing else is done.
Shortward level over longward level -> 1.05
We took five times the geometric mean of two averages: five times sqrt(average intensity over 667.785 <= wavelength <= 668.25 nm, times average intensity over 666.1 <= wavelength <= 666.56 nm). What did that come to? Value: 98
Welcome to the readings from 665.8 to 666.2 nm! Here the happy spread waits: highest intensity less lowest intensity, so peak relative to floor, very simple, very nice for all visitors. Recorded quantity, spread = 1.04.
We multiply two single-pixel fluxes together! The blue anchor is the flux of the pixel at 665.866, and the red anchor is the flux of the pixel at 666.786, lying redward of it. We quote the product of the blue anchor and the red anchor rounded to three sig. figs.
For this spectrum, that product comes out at 414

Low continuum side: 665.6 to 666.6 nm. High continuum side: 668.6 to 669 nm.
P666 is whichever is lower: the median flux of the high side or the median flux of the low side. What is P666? 20.0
